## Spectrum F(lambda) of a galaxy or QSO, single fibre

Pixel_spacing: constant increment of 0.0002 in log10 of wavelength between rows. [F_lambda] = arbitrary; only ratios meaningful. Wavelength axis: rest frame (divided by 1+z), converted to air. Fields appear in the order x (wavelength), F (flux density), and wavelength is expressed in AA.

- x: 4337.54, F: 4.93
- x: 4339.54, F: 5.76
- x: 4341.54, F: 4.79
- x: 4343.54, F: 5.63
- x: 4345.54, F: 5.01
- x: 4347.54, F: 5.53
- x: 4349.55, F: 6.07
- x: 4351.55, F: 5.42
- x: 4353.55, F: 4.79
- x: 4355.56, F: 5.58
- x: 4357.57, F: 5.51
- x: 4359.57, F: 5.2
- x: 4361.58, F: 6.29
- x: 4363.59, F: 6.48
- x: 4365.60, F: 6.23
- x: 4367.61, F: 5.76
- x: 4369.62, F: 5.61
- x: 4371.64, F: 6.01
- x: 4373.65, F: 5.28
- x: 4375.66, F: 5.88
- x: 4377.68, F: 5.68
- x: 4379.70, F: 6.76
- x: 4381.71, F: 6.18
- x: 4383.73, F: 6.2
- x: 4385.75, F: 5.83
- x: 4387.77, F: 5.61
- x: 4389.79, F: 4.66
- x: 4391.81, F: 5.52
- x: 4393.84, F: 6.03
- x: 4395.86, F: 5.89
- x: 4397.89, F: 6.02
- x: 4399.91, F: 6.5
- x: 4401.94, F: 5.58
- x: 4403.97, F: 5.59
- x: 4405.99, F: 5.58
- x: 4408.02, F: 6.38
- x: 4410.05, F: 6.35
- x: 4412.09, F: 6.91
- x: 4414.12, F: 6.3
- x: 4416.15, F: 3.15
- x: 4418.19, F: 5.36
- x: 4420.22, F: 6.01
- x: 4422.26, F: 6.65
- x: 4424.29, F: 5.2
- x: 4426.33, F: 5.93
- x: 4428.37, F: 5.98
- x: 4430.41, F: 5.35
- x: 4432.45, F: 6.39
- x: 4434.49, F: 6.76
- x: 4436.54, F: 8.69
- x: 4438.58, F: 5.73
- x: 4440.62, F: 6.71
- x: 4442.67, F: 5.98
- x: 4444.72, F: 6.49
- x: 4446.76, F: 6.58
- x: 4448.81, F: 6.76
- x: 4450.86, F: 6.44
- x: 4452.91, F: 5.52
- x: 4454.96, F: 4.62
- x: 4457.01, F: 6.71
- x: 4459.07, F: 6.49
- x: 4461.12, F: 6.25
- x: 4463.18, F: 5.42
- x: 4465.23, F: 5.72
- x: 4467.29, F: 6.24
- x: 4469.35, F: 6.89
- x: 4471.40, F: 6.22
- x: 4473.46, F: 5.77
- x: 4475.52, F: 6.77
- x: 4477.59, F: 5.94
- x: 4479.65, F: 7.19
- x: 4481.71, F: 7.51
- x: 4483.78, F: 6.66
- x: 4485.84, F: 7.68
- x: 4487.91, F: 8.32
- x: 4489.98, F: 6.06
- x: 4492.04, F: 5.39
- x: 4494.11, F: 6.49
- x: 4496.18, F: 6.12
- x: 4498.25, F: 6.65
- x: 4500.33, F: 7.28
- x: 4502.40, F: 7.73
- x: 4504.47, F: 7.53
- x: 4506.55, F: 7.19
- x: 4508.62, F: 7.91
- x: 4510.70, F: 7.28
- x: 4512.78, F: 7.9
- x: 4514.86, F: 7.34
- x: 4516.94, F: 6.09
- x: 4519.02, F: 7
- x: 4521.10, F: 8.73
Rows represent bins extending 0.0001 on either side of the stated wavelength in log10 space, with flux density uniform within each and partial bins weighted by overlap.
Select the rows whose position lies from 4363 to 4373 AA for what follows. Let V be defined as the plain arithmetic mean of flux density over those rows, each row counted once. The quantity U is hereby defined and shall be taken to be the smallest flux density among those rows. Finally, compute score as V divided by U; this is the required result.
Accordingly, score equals 1.07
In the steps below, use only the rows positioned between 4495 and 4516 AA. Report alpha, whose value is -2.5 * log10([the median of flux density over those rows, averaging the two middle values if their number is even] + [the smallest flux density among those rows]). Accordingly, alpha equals -2.82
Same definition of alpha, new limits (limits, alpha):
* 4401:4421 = -2.38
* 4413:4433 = -2.40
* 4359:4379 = -2.61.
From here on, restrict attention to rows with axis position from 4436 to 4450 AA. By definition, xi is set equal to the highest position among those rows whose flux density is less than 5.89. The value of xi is 4438.58 AA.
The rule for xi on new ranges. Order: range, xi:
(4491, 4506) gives 4492.04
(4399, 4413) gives 4405.99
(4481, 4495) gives 4492.04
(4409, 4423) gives 4418.19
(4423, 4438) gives 4430.41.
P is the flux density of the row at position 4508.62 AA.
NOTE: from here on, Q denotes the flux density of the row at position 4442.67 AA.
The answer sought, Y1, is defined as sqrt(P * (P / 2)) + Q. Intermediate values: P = 7.91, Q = 5.98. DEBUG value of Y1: 11.6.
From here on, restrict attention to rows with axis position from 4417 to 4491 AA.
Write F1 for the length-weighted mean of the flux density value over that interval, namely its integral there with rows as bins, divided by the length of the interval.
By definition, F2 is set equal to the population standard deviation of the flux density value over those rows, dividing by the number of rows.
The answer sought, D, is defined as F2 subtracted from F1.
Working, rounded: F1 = 6.35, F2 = 0.8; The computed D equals 5.5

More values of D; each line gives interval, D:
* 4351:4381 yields 5.3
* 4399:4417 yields 4.8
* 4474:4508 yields 6.1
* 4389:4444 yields 5.1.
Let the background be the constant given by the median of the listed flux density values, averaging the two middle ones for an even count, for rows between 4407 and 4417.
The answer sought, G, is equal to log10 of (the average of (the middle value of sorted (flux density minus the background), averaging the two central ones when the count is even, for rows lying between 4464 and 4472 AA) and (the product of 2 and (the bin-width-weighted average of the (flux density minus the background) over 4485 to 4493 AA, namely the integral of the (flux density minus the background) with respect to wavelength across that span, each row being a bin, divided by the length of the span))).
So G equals -0.4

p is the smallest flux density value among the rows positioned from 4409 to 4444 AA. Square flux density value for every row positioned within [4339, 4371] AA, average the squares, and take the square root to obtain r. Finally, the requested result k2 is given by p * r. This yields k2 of 17.7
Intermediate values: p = 3.15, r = 5.62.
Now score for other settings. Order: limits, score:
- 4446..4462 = 1.34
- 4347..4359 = 1.14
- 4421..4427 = 1.14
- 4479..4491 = 1.19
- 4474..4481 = 1.12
